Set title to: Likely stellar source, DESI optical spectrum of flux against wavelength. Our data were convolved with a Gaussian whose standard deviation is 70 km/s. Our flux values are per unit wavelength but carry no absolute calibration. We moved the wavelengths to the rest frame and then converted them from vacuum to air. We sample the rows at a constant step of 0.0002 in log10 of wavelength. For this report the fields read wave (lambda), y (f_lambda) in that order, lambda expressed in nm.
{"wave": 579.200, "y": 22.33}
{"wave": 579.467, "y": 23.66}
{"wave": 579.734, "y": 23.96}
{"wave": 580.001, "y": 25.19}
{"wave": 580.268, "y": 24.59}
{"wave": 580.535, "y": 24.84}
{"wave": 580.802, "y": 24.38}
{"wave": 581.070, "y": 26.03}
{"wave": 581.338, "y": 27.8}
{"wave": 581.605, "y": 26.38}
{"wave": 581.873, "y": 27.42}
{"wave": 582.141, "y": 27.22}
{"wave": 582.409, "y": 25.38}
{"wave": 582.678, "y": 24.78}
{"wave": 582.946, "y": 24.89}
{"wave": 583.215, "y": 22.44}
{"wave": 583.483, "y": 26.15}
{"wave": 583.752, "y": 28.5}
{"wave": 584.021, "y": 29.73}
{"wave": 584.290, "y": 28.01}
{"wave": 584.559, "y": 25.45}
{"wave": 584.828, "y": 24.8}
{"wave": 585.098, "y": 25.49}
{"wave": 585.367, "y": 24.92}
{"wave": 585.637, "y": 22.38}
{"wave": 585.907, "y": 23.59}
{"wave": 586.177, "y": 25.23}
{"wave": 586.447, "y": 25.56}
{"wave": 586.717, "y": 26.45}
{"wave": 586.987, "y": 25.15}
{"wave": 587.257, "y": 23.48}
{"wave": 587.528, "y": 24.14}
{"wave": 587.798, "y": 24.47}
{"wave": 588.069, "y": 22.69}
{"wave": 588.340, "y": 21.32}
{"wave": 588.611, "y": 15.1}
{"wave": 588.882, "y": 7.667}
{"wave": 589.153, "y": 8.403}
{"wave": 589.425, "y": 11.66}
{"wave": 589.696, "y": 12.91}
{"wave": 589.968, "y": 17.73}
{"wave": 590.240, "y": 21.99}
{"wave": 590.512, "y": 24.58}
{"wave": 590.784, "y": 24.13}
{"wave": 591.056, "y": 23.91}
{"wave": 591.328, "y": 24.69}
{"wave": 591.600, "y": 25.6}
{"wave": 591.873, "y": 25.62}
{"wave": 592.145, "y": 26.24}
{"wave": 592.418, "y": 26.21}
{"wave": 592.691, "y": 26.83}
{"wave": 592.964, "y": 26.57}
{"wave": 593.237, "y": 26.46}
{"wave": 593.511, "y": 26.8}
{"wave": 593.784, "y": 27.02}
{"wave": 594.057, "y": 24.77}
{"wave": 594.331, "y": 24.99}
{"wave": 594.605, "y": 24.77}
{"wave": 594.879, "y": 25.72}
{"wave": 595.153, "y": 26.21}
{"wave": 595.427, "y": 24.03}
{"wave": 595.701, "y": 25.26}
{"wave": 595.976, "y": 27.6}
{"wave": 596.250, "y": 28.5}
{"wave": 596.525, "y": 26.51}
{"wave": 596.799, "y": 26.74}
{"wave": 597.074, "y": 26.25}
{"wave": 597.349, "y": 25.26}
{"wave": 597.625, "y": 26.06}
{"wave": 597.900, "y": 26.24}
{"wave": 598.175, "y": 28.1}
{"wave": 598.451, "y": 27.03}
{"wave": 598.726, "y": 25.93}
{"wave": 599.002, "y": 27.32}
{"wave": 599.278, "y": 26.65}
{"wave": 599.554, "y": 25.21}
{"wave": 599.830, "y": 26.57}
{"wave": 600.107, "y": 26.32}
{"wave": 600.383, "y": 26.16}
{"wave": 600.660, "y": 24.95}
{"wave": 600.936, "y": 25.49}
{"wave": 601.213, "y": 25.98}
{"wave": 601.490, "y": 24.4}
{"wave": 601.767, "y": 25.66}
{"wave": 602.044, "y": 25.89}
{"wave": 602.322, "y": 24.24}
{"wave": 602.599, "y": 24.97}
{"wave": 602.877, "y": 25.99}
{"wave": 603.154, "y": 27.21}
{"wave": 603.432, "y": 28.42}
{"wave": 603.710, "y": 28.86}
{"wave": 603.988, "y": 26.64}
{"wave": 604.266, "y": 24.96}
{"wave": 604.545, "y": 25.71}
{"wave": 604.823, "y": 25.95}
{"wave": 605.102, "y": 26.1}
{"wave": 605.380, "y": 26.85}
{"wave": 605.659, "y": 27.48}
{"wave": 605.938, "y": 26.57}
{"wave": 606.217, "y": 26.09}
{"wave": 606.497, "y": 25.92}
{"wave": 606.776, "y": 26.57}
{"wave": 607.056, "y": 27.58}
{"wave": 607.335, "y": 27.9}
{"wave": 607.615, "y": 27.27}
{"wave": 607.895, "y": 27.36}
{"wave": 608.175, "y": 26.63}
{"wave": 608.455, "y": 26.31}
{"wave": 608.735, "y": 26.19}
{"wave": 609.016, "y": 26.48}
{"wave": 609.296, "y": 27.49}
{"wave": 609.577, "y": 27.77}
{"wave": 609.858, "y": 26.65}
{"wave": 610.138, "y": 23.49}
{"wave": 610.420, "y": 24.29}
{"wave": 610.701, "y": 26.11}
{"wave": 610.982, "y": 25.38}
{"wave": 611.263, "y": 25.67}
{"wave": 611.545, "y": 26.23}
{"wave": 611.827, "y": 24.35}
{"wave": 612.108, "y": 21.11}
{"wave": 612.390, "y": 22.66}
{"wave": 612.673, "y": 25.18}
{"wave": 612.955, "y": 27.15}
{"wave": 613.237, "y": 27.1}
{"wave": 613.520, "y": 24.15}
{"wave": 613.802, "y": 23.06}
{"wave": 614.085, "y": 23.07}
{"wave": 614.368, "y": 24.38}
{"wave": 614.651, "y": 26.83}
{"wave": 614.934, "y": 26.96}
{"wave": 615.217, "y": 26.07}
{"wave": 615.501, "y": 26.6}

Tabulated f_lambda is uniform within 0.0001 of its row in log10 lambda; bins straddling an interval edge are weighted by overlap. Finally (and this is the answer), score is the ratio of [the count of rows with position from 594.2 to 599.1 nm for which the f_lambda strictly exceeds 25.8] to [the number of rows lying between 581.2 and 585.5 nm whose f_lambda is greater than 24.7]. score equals 0.80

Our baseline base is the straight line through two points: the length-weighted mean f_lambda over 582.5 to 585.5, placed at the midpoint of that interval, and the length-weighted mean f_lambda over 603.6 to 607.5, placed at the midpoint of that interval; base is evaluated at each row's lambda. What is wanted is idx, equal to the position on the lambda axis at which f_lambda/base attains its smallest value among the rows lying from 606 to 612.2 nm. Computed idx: 612.108 nm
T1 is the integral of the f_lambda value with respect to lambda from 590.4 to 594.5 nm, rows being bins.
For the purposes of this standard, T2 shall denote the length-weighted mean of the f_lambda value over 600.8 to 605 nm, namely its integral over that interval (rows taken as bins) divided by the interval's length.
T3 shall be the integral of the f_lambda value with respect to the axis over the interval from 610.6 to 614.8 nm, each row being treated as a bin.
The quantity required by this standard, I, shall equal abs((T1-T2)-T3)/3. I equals 8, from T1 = 105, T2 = 26.02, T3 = 104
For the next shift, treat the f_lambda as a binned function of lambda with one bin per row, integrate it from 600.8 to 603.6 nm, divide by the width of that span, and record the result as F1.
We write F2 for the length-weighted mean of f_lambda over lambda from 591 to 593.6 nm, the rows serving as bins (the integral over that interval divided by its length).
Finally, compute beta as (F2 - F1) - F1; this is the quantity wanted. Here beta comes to -25.8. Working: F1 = 25.9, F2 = 25.9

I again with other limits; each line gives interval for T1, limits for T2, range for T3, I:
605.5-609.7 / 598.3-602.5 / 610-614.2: 5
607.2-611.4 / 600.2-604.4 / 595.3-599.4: 8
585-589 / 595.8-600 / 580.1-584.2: 14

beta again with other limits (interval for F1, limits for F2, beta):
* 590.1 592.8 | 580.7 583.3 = -24.2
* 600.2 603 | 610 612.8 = -26.3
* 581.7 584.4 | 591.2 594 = -26.7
